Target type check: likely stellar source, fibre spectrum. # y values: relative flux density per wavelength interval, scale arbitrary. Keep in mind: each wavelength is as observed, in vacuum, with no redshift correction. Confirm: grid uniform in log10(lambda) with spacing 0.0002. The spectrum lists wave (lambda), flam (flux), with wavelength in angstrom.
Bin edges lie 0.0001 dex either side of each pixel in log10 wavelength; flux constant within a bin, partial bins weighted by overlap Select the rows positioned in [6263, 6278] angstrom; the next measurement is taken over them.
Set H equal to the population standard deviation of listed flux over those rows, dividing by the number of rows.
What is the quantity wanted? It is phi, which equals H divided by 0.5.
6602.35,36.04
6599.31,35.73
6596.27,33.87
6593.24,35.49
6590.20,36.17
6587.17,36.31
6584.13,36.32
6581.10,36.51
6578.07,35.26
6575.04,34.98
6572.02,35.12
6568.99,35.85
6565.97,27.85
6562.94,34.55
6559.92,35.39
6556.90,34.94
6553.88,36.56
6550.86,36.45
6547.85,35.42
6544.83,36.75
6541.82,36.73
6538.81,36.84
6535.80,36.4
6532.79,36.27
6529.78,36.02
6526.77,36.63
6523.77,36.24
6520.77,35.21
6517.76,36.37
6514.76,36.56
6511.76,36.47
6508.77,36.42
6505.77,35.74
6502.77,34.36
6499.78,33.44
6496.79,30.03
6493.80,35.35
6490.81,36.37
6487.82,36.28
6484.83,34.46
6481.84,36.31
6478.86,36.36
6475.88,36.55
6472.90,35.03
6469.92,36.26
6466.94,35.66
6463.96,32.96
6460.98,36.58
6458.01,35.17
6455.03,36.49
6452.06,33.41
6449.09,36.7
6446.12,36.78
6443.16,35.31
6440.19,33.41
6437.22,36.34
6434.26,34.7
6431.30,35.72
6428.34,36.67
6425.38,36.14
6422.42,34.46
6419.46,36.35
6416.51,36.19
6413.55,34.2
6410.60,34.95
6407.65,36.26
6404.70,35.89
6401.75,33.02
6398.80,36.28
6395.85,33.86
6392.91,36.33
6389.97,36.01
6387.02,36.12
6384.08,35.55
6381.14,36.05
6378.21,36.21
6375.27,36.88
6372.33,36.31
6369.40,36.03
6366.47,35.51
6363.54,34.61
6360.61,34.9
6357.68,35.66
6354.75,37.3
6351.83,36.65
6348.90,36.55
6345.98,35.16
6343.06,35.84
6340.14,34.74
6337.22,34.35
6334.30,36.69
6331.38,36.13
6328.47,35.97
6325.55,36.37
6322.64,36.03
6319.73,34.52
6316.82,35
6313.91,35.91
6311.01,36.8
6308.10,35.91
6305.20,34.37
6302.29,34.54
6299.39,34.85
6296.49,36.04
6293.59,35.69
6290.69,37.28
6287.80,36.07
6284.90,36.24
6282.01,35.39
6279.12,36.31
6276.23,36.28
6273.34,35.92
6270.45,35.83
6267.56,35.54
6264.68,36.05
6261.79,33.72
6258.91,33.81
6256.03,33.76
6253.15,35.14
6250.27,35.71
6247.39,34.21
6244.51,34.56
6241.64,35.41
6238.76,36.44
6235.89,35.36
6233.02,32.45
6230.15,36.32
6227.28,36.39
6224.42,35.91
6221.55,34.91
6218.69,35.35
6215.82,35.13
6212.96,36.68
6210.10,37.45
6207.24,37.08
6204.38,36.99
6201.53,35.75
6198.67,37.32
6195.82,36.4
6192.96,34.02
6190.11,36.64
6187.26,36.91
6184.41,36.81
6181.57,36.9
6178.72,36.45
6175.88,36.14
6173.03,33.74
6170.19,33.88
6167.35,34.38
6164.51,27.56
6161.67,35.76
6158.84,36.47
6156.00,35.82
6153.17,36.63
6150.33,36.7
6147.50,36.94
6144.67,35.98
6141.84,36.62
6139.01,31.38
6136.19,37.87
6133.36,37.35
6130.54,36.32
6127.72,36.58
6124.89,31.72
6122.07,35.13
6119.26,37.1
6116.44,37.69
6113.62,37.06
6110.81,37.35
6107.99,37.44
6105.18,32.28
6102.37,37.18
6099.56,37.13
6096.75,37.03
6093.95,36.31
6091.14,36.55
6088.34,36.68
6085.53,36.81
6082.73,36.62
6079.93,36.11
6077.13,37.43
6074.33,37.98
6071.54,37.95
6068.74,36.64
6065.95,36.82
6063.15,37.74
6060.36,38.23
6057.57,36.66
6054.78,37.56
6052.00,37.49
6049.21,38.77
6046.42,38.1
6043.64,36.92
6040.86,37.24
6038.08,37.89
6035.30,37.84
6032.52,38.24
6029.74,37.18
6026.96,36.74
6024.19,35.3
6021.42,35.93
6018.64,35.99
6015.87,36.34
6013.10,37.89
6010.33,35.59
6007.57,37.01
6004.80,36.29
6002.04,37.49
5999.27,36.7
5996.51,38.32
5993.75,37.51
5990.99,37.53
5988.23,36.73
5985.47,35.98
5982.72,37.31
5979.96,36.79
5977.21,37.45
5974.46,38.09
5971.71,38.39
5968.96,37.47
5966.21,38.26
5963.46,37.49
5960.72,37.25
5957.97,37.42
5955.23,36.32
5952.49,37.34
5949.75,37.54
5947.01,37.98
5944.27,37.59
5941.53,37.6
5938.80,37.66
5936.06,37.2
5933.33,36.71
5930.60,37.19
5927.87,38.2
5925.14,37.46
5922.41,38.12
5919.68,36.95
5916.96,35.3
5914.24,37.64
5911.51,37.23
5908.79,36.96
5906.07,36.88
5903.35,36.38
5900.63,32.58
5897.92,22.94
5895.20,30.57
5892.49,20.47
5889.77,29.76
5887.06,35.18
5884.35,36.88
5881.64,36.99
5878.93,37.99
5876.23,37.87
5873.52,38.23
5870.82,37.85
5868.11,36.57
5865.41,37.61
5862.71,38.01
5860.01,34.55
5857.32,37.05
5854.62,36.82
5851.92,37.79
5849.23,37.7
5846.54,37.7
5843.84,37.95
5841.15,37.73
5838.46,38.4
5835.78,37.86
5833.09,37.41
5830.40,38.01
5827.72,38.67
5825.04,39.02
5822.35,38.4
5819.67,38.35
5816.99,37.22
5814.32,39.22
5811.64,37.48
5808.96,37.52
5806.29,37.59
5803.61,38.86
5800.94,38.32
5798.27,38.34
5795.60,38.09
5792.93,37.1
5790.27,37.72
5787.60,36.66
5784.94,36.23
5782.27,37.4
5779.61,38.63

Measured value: 0.5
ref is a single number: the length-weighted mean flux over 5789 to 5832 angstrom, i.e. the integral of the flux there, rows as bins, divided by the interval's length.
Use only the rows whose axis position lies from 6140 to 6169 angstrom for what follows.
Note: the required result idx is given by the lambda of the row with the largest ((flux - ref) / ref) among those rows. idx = 6147.50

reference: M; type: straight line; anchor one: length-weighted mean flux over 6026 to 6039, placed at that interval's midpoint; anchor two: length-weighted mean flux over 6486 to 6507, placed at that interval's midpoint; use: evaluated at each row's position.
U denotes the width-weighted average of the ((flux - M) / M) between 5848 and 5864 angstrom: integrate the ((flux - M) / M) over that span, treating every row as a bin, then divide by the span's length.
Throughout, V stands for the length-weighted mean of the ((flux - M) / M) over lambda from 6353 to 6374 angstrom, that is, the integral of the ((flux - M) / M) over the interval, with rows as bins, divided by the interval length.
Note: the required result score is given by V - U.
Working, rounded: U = -0.046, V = 0.012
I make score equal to 0.057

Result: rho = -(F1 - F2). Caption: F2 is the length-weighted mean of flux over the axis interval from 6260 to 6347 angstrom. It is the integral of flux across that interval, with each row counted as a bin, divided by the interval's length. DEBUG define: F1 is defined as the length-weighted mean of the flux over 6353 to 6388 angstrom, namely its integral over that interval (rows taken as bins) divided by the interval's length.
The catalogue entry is -0.3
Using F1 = 35.9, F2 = 35.6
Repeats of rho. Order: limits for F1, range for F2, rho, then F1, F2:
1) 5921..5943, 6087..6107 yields -1.3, 37.5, 36.2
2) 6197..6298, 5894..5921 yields -1.3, 35.7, 34.4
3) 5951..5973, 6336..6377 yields -1.7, 37.5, 35.8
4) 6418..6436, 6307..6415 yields 0.0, 35.7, 35.7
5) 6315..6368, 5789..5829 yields 2.5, 35.7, 38.1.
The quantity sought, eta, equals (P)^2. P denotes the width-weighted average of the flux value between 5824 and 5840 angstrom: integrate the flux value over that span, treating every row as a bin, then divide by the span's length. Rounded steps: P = 38.2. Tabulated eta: 1461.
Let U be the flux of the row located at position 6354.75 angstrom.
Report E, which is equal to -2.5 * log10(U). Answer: -3.93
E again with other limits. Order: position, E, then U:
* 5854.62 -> -3.92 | 36.82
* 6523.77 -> -3.90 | 36.24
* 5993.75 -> -3.94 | 37.51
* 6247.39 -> -3.84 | 34.21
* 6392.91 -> -3.90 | 36.33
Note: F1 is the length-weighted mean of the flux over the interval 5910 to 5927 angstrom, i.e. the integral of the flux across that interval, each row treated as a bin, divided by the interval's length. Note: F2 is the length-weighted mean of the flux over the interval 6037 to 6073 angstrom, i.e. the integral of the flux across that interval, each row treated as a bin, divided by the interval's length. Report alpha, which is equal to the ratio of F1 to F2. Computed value 0.99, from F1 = 37.1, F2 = 37.5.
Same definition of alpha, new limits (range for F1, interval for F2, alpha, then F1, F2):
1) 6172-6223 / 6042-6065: 0.96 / 36.2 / 37.7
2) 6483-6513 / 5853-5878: 0.94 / 34.9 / 37.2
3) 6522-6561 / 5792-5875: 0.96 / 36.2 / 37.8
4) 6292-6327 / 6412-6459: 1.00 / 35.5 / 35.5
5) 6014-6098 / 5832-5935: 1.03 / 37.1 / 35.9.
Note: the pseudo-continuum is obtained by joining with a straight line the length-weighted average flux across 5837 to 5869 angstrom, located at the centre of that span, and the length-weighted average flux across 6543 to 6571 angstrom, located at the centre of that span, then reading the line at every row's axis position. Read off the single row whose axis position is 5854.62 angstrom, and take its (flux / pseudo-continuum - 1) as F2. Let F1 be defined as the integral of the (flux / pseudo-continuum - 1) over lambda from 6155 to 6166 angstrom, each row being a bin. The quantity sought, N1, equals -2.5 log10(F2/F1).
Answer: 4.3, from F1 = -0.74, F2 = -0.014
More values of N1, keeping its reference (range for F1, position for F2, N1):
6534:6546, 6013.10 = 3.2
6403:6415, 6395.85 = -0.1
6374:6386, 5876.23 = 2.8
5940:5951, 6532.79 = 1.8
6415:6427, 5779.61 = 1.8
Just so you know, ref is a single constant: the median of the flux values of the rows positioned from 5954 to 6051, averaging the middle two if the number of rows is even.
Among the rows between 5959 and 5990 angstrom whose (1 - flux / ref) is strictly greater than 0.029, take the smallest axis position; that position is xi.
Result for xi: 5985.47 angstrom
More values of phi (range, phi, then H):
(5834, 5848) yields 0.5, 0.3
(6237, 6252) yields 1.6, 0.8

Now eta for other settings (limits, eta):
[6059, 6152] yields 1332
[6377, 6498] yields 1256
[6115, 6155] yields 1296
